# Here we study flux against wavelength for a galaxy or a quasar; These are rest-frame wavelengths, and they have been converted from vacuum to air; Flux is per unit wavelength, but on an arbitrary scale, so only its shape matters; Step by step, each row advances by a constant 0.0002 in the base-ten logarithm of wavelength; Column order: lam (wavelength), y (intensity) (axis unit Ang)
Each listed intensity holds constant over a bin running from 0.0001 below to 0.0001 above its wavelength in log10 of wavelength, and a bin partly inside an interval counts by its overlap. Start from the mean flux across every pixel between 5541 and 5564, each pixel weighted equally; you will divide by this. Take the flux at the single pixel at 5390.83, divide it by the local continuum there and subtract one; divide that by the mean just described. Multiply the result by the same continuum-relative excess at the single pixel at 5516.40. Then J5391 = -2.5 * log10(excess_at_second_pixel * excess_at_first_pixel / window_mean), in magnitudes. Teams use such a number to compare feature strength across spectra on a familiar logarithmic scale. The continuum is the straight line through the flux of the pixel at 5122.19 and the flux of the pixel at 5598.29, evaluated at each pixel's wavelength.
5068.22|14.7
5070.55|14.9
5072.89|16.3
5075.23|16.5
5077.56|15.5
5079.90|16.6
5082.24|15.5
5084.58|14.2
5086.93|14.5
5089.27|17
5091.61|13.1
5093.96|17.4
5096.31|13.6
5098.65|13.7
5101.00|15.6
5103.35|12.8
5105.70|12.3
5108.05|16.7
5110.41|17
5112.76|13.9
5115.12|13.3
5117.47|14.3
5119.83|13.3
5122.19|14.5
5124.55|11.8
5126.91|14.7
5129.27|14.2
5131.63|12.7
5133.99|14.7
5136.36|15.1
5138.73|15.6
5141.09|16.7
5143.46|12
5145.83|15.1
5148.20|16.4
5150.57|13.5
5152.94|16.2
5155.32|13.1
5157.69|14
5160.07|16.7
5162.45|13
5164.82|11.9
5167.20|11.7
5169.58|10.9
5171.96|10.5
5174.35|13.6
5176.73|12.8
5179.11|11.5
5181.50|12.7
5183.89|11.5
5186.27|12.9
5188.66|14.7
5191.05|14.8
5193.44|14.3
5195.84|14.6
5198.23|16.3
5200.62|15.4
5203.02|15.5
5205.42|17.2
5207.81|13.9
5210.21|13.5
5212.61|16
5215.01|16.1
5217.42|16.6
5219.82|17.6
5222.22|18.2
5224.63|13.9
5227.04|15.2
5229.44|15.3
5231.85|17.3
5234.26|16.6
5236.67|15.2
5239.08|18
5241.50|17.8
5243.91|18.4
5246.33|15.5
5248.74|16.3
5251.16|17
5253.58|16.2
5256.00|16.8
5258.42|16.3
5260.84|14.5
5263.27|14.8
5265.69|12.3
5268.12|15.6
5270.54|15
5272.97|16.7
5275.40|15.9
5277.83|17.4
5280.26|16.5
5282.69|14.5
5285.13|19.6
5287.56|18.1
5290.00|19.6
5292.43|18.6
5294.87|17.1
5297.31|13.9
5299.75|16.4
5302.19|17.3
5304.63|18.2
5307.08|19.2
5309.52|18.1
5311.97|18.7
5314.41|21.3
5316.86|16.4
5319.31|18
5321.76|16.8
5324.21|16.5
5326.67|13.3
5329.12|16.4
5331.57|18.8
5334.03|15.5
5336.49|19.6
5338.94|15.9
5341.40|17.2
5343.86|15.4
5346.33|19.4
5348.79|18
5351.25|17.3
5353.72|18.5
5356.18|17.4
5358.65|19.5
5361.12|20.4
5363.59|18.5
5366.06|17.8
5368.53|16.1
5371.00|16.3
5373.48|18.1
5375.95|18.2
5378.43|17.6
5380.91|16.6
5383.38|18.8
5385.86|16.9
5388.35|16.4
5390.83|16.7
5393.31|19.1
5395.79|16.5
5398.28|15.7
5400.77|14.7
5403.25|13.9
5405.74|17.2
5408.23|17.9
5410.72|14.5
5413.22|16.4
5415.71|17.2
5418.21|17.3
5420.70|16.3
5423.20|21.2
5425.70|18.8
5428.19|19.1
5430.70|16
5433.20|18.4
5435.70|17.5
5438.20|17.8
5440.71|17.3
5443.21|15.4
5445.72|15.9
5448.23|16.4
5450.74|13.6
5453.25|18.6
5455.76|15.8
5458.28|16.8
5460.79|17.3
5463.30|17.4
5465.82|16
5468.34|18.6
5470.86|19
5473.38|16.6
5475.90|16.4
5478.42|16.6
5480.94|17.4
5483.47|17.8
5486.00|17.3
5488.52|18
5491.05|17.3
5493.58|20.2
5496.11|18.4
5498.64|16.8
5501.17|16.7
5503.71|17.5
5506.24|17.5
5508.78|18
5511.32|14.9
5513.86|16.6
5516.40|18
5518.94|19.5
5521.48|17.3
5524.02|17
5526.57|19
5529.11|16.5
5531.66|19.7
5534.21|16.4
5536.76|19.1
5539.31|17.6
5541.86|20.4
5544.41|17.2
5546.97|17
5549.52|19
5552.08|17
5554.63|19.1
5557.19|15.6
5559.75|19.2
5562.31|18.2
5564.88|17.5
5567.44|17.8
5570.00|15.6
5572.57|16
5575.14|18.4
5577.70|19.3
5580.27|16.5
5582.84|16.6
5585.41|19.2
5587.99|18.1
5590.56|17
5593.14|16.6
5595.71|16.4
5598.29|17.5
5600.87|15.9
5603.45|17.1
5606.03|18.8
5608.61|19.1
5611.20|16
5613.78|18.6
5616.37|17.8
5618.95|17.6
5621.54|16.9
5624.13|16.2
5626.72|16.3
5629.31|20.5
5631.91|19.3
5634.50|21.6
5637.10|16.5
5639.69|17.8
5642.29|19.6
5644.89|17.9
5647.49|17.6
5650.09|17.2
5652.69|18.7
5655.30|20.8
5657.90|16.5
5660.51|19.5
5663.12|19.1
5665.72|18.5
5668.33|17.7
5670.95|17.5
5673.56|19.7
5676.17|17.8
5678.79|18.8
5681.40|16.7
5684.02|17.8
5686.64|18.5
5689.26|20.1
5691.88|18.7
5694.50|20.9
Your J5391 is 10.0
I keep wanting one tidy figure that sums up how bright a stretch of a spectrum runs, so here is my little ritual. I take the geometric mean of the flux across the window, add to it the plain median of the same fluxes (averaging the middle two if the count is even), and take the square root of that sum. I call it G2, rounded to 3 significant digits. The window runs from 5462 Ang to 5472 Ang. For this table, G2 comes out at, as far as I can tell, 5.98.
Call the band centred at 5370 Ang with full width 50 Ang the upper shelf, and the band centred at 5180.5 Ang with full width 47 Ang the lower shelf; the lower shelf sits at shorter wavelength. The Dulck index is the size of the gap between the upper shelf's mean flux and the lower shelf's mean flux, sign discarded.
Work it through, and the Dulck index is 4.4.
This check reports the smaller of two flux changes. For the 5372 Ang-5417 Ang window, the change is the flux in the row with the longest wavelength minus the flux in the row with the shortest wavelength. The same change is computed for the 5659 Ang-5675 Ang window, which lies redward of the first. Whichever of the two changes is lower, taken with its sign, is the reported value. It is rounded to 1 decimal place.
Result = -0.9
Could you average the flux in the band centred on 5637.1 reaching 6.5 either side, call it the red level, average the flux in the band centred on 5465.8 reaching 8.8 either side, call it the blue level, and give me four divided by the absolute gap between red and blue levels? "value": 2.5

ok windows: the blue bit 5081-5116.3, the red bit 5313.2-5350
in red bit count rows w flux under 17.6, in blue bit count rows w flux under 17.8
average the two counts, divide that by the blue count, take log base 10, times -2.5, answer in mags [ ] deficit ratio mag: 0.24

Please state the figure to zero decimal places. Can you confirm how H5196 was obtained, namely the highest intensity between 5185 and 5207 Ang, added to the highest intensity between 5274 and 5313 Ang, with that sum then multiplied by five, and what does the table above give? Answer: 184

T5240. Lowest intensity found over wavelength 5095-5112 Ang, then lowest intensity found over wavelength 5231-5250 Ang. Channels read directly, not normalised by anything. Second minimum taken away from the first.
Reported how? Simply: -2.9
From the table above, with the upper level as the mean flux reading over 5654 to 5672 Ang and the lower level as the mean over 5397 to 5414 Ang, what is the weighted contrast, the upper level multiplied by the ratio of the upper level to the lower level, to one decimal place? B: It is 21.8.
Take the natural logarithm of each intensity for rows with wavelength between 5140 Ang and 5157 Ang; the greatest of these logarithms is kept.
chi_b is 2.82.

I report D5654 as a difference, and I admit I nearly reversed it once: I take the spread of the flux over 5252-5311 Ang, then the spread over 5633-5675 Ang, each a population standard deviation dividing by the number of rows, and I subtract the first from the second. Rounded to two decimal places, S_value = -0.41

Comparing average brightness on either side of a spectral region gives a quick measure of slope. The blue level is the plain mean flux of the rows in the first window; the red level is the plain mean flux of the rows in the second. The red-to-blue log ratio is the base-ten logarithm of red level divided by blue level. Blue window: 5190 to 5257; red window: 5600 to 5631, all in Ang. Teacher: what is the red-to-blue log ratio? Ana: 0.04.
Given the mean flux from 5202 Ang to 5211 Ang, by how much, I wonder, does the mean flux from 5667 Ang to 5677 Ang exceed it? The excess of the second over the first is 3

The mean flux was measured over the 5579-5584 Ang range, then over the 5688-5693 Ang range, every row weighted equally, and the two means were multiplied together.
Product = 321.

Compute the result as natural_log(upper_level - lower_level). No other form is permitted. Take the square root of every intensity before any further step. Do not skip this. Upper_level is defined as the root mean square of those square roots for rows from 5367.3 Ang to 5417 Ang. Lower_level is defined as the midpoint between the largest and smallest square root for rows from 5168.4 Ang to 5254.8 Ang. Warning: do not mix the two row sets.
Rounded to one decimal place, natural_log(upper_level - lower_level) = -1.1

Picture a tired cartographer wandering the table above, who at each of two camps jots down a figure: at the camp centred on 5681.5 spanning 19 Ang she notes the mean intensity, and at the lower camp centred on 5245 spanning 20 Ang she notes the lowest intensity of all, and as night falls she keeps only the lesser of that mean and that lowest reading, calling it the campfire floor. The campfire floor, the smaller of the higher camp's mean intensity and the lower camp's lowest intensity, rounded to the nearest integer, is 15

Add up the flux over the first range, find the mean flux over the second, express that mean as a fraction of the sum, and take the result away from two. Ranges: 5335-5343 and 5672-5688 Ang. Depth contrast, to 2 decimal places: 1.65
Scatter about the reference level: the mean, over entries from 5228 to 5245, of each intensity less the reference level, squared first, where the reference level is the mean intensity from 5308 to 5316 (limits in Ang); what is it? 7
